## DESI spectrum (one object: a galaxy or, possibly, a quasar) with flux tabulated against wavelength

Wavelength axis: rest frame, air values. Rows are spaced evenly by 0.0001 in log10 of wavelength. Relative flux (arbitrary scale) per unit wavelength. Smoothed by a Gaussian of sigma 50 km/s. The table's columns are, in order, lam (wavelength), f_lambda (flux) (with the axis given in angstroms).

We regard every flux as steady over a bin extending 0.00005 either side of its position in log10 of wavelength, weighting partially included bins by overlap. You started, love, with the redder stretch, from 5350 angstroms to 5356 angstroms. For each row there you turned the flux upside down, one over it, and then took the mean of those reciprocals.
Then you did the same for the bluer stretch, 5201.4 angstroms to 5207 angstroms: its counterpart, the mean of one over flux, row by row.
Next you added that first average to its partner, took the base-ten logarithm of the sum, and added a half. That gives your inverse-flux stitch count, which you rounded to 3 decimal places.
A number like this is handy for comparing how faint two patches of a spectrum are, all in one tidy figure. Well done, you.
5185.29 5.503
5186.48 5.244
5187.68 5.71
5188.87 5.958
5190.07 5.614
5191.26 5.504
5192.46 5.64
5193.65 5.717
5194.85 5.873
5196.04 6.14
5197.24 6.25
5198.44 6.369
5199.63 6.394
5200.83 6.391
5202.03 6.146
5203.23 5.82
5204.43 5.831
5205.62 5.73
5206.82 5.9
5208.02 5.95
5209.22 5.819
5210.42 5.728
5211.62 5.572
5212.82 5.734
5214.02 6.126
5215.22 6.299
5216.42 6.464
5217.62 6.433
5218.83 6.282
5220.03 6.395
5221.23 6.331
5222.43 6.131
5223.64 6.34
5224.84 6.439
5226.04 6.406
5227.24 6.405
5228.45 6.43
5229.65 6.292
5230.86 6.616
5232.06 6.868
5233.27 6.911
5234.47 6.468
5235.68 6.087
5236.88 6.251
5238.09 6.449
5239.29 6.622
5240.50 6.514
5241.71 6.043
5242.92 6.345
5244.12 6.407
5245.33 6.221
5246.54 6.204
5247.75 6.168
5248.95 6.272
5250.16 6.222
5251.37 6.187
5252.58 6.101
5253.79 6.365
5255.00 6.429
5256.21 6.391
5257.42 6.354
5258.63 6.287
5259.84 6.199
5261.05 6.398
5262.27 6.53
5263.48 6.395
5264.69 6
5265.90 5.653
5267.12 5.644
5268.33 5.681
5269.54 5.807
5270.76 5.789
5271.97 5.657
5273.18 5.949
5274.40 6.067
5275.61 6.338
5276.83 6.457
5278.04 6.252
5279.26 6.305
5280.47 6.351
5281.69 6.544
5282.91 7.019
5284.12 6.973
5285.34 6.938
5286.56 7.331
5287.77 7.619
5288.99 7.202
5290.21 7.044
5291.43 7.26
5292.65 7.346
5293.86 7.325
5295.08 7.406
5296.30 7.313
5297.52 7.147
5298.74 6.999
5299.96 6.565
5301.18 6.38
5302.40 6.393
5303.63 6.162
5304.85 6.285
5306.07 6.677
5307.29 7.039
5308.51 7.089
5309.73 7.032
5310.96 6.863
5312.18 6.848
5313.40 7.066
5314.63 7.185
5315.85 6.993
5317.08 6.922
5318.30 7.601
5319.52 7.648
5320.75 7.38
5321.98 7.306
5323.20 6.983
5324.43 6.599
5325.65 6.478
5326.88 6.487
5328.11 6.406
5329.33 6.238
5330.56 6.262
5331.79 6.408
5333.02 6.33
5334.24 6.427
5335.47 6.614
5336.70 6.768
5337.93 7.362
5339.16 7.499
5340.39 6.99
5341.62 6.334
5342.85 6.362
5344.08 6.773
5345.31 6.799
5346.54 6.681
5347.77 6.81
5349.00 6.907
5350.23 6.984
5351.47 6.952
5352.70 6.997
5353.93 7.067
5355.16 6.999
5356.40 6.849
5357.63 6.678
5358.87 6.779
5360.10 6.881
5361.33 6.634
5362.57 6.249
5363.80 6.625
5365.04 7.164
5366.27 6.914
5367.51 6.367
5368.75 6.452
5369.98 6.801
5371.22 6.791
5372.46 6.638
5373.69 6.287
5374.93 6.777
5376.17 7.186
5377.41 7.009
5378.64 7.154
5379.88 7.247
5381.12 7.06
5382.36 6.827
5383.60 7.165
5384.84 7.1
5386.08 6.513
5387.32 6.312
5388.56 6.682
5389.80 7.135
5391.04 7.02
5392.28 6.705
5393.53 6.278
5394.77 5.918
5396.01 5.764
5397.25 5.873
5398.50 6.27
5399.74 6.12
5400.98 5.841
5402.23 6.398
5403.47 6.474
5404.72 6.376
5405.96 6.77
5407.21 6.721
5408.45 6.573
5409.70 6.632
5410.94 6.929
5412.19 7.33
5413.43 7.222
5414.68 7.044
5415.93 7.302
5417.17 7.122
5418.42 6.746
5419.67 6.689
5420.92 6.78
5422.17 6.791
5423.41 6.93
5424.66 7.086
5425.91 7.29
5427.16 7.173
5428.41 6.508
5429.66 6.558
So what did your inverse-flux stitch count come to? -0.005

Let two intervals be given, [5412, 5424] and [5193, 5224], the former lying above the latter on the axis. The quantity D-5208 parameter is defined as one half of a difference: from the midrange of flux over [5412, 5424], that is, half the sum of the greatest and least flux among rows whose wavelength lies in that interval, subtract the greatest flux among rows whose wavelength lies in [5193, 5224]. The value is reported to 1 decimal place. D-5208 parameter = 0.3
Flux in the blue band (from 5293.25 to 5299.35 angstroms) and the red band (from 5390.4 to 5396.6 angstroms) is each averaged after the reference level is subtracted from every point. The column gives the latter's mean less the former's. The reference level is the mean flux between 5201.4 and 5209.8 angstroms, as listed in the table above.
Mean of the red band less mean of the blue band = -0.9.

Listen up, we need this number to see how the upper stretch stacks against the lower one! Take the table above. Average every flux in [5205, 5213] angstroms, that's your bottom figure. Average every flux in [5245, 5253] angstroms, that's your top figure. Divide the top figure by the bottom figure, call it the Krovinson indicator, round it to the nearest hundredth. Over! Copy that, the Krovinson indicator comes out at 1.07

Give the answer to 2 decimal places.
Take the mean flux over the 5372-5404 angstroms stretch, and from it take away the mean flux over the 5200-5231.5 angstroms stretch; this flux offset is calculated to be 0.45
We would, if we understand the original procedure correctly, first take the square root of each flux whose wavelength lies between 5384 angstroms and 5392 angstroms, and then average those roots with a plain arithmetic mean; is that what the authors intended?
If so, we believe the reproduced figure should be 2.61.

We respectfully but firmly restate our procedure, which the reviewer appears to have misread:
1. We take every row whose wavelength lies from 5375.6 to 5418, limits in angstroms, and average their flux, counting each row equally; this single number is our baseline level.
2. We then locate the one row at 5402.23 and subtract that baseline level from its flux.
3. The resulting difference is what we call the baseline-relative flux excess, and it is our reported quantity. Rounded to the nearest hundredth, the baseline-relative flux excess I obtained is -0.31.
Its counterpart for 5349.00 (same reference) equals 0.20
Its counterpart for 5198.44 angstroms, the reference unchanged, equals -0.34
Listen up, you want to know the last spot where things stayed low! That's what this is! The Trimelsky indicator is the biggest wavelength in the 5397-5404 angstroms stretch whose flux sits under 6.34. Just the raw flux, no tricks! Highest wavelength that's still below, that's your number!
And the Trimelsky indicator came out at 5400.98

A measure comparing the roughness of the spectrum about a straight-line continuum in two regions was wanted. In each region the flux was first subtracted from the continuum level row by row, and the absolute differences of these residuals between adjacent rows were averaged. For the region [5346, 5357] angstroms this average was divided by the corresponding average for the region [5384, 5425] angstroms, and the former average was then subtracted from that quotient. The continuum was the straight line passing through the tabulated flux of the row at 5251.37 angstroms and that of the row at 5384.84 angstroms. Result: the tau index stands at 0.26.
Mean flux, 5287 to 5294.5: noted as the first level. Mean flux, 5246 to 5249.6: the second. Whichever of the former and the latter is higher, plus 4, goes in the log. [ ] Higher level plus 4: 11.3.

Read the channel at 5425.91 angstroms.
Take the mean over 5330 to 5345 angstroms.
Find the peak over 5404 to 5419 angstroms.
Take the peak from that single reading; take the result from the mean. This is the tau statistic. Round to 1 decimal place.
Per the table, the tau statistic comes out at 6.7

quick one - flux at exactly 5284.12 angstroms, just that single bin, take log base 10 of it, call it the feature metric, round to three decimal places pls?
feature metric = 0.843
